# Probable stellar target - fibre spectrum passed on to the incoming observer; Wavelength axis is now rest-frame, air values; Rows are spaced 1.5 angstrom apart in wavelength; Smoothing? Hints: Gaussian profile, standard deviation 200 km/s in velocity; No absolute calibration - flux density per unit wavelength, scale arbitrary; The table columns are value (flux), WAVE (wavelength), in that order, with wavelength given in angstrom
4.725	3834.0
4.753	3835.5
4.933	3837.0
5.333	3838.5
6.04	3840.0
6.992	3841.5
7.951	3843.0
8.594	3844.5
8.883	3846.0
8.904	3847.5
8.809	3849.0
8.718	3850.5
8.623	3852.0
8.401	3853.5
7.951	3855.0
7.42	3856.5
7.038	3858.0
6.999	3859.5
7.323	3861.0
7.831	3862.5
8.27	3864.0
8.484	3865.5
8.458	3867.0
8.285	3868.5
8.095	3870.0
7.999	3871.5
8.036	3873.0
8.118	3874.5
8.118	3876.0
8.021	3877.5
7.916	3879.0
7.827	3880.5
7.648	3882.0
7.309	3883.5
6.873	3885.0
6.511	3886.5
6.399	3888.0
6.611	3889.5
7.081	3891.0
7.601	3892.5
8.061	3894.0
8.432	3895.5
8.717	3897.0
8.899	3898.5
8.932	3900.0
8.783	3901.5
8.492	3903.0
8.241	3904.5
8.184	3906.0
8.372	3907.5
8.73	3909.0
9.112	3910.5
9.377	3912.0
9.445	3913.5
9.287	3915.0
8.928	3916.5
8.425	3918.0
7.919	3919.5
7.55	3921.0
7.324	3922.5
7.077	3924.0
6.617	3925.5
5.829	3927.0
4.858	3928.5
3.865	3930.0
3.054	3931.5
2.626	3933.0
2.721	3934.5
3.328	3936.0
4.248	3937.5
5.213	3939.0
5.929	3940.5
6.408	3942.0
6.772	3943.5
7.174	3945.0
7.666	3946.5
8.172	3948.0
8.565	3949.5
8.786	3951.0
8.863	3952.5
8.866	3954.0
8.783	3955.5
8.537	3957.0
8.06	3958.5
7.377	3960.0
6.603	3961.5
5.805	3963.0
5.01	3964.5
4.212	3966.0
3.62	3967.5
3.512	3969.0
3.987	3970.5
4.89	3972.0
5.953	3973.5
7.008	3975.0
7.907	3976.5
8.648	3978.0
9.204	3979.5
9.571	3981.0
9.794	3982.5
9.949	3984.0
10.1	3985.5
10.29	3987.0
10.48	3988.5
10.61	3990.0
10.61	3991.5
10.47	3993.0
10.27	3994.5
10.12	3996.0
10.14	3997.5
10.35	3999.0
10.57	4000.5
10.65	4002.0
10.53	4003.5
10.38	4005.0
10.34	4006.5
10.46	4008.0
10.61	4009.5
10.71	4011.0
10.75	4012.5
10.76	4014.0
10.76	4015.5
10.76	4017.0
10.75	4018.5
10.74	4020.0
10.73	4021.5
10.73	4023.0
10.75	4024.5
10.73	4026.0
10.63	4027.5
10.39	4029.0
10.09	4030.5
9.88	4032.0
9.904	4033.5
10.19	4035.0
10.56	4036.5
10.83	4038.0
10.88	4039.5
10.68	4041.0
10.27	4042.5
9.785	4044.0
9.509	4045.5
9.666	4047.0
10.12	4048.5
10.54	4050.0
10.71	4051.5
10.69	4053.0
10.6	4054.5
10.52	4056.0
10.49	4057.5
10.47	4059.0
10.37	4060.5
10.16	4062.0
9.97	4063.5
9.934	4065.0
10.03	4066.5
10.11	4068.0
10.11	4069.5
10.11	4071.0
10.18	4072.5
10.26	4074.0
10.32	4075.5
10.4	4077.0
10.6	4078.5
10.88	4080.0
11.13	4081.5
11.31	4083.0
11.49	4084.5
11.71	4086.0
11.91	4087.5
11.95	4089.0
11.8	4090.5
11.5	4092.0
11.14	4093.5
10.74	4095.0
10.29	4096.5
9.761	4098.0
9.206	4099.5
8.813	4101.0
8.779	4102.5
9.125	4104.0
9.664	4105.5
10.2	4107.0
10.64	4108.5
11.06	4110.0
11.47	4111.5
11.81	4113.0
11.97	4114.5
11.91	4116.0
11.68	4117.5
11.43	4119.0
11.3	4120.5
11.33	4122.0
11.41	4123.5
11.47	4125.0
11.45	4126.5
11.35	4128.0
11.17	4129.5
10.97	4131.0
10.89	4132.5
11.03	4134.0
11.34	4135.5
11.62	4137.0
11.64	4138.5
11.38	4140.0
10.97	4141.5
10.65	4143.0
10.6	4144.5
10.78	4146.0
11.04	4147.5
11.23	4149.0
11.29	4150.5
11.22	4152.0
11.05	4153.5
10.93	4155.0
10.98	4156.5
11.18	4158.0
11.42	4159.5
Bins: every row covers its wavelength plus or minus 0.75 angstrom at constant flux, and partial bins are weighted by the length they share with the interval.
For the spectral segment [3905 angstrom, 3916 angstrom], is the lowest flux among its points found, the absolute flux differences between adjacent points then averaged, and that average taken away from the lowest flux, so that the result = 7.9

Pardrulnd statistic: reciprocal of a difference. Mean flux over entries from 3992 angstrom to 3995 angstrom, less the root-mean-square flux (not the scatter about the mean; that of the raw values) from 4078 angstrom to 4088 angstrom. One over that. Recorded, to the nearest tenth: -1.1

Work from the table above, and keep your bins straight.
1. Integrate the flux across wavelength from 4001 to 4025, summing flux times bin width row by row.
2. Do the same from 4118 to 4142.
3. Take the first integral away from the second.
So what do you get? 16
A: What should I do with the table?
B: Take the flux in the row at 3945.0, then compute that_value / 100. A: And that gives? 0.072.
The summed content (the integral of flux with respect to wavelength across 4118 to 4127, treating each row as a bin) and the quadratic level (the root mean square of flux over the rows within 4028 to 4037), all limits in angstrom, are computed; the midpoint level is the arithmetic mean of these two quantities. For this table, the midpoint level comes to 56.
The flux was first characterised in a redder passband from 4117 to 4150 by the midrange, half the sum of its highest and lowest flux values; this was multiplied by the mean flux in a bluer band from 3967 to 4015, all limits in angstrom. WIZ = 102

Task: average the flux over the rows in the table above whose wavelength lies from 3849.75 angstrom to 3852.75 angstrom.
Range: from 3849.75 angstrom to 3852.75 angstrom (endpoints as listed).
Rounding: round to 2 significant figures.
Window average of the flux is 8.7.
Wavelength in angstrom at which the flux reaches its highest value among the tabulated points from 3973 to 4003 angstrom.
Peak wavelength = 4002.0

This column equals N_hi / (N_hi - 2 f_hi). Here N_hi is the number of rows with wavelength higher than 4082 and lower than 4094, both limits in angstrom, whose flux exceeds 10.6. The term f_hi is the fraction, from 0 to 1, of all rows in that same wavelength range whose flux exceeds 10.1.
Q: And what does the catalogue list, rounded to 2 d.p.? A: 1.33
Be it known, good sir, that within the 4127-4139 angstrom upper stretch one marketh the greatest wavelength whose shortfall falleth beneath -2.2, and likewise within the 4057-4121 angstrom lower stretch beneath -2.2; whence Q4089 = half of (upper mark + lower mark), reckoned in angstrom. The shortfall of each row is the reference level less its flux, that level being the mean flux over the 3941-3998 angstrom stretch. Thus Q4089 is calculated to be 4129.5 angstrom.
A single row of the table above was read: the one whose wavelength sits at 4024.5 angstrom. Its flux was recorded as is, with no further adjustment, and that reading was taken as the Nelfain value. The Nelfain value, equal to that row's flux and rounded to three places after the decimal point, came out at 10.750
